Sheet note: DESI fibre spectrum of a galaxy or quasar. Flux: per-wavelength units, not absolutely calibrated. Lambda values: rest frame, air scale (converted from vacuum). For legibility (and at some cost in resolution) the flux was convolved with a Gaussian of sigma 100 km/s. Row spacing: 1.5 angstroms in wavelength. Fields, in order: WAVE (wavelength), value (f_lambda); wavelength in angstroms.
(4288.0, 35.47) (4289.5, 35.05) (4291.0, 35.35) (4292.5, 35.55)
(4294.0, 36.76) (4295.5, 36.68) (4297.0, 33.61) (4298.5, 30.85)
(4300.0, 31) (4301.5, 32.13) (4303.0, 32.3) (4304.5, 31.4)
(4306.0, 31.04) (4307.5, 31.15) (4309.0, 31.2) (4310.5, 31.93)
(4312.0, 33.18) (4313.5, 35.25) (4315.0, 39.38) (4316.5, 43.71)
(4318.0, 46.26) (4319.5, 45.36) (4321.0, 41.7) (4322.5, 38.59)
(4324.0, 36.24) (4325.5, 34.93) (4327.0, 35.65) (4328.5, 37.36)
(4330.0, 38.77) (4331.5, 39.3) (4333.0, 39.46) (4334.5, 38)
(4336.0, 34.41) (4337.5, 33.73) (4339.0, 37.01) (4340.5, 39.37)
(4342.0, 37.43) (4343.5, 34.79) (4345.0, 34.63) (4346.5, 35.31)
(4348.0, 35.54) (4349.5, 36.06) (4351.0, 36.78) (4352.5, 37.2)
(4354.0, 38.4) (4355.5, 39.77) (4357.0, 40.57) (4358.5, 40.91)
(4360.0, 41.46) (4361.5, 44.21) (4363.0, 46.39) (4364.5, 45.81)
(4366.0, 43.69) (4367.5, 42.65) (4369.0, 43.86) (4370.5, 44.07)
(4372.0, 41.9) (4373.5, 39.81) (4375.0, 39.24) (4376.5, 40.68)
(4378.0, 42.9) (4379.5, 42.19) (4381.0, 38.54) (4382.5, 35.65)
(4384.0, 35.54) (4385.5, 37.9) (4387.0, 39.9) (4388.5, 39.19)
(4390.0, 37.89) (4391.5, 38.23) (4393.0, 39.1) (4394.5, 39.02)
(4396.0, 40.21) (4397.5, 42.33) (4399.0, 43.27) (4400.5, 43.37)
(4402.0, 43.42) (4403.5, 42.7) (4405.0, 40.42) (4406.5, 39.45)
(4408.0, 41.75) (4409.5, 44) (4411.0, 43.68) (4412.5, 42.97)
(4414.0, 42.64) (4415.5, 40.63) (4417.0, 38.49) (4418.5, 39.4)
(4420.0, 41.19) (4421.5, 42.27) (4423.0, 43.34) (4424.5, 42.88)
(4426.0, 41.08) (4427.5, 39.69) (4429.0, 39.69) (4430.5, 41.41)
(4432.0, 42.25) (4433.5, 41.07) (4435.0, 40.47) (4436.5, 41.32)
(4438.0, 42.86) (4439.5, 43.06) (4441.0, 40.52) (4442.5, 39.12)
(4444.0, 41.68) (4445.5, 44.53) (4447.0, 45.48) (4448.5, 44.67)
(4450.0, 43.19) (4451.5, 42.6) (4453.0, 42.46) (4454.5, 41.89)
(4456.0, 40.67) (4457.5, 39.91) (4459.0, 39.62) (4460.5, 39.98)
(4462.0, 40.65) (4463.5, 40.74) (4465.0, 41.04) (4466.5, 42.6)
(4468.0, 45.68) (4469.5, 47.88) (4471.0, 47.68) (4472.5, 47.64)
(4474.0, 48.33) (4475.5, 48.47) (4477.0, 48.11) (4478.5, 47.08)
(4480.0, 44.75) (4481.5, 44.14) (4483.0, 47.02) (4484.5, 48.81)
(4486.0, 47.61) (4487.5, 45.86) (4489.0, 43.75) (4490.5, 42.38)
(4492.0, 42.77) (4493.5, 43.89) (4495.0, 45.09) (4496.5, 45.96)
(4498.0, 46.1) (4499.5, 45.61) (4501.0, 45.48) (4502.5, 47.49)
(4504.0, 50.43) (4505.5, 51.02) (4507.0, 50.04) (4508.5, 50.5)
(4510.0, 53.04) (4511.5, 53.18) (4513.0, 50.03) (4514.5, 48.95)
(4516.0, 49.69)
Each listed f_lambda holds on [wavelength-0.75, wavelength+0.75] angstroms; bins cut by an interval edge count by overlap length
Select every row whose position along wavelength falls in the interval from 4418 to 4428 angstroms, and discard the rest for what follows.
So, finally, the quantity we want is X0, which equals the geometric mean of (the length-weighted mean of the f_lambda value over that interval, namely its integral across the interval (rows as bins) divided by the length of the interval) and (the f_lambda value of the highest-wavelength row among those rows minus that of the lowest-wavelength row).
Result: 3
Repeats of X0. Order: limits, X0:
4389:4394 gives 7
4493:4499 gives 10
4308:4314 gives 12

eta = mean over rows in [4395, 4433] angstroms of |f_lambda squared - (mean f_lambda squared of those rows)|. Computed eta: 113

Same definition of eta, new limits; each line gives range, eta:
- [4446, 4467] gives 122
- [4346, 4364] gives 225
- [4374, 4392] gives 132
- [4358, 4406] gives 185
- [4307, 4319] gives 378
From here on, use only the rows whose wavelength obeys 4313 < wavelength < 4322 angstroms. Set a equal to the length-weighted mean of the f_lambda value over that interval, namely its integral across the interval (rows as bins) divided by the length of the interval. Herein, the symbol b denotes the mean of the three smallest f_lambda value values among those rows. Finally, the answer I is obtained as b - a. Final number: -3.3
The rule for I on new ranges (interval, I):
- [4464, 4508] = -4.3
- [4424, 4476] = -3.1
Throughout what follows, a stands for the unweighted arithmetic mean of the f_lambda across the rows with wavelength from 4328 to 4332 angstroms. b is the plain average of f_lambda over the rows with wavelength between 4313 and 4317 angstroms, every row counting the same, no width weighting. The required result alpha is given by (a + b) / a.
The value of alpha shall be 2.03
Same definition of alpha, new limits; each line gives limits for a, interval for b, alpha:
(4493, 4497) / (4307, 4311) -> 1.70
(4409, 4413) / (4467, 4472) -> 2.08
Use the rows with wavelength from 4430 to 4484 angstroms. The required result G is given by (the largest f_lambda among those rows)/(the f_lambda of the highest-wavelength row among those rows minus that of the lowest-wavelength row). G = 9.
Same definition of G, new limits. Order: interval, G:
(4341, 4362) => 7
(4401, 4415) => -56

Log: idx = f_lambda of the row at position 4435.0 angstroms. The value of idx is 40.47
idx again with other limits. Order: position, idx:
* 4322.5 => 38.59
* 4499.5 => 45.61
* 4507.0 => 50.04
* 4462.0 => 40.65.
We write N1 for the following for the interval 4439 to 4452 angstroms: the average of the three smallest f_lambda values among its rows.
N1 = 40.4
